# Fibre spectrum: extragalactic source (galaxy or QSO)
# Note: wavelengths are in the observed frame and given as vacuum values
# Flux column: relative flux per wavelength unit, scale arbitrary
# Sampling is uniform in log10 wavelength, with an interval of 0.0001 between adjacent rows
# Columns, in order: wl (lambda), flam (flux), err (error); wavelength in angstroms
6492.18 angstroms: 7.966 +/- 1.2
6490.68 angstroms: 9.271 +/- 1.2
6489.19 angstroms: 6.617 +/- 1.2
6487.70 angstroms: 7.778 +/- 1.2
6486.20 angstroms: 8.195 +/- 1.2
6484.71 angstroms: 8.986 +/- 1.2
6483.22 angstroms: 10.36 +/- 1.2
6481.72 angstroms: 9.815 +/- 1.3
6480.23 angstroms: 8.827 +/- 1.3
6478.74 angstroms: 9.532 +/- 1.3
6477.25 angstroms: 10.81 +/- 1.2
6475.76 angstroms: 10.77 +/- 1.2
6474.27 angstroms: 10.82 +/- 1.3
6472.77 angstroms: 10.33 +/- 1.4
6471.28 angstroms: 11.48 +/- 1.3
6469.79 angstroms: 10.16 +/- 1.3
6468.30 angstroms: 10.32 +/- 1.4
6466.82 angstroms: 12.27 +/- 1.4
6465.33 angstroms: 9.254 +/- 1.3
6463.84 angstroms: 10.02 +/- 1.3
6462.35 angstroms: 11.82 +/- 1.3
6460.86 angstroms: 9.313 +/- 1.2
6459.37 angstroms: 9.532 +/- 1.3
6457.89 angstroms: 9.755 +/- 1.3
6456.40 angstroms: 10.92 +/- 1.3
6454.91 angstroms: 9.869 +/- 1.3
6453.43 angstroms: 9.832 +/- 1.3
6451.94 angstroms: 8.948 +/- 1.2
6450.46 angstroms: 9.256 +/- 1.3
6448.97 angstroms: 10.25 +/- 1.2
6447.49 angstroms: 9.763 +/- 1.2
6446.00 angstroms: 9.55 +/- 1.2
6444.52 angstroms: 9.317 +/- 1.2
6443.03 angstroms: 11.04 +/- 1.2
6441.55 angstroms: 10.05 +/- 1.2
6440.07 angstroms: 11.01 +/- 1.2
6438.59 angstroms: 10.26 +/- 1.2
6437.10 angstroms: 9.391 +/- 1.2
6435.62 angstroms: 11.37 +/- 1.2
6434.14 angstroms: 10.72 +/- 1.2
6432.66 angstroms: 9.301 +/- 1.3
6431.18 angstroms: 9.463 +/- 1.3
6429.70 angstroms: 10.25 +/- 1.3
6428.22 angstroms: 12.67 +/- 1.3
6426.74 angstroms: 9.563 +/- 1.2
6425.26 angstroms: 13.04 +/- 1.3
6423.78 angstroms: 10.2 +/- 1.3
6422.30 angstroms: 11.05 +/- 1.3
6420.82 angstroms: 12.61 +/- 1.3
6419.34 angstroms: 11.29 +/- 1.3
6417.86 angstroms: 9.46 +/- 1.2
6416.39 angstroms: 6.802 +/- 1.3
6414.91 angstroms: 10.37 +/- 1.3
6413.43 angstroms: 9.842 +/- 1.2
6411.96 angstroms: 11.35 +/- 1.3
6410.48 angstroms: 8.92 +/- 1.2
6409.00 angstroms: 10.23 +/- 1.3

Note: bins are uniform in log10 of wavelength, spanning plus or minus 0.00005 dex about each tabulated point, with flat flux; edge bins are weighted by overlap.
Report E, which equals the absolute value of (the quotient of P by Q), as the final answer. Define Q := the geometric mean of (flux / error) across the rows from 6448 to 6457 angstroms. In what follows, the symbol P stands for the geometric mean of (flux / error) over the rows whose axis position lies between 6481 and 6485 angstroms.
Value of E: 1.01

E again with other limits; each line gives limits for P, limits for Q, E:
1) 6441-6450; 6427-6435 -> 1.02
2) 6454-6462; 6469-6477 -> 0.94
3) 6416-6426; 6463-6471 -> 1.05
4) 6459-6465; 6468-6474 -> 1.02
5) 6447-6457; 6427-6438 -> 0.94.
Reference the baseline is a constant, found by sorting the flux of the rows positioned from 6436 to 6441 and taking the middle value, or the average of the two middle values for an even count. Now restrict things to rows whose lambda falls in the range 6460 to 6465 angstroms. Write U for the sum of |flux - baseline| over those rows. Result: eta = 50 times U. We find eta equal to 137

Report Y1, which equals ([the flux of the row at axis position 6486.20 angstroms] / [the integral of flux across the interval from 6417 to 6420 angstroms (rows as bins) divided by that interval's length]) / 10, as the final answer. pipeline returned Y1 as 0.080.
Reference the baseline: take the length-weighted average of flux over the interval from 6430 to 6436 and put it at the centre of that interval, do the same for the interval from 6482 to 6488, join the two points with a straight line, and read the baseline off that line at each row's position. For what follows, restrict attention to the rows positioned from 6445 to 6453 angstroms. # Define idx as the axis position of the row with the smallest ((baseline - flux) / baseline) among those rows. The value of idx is 6448.97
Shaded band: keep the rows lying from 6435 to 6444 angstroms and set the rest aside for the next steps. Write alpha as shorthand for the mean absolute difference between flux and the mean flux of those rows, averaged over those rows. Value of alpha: 0.6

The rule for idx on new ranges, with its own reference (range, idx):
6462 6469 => 6466.82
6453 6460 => 6456.40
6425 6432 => 6425.26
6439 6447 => 6443.03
